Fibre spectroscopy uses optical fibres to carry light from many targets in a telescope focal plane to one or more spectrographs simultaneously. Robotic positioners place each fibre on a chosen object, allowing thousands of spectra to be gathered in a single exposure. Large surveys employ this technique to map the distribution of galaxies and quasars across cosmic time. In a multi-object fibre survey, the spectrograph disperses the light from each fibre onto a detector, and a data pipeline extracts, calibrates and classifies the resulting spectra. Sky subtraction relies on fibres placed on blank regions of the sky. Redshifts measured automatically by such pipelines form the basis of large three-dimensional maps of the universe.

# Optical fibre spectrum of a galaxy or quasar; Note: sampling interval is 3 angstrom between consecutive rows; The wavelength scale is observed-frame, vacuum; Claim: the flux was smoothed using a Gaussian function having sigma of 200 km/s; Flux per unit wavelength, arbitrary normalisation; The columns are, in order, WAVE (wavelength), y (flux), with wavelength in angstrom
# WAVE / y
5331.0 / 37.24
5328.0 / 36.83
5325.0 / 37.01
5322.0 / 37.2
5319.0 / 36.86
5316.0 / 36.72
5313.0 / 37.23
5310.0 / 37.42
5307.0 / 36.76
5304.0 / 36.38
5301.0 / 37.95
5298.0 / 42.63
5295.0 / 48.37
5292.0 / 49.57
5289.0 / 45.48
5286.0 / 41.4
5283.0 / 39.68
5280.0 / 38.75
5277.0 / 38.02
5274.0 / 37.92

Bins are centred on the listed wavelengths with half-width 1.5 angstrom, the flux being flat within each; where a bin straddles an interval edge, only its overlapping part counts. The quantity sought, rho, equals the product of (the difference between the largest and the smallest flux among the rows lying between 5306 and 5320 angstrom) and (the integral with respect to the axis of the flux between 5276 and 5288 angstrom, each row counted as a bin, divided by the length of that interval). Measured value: 28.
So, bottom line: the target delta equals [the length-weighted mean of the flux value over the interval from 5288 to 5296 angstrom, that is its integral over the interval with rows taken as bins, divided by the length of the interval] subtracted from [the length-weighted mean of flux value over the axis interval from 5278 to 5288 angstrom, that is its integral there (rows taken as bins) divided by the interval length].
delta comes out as -8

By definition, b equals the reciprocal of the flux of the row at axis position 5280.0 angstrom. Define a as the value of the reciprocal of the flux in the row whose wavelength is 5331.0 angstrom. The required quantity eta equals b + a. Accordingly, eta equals 0.0527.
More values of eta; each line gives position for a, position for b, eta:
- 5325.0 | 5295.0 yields 0.0477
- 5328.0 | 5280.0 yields 0.0530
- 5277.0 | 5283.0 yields 0.0515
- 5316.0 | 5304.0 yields 0.0547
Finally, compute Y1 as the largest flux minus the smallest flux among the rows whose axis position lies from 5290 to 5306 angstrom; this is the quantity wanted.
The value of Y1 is 13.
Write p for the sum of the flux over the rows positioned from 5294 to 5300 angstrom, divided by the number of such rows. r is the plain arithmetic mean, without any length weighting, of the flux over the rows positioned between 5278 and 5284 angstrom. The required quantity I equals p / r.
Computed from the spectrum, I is 1.16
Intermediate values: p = 45.5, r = 39.2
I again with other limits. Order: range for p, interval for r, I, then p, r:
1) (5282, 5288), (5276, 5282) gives 1.06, 40.5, 38.4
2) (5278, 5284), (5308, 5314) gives 1.05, 39.2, 37.3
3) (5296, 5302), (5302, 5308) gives 1.10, 40.3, 36.6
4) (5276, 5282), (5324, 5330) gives 1.04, 38.4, 36.9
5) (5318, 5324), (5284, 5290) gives 0.85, 37.0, 43.4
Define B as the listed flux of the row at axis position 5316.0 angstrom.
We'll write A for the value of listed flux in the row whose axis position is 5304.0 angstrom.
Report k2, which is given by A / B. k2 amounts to 0.99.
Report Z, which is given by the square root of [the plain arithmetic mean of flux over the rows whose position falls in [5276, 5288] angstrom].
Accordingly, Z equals 6.28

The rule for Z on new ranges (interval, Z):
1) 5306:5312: 6.09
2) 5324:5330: 6.08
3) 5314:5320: 6.07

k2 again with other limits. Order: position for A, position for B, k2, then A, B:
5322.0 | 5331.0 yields 1.00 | 37.2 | 37.24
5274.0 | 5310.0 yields 1.01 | 37.92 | 37.42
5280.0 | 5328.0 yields 1.05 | 38.75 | 36.83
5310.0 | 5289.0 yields 0.82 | 37.42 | 45.48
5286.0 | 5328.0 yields 1.12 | 41.4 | 36.83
